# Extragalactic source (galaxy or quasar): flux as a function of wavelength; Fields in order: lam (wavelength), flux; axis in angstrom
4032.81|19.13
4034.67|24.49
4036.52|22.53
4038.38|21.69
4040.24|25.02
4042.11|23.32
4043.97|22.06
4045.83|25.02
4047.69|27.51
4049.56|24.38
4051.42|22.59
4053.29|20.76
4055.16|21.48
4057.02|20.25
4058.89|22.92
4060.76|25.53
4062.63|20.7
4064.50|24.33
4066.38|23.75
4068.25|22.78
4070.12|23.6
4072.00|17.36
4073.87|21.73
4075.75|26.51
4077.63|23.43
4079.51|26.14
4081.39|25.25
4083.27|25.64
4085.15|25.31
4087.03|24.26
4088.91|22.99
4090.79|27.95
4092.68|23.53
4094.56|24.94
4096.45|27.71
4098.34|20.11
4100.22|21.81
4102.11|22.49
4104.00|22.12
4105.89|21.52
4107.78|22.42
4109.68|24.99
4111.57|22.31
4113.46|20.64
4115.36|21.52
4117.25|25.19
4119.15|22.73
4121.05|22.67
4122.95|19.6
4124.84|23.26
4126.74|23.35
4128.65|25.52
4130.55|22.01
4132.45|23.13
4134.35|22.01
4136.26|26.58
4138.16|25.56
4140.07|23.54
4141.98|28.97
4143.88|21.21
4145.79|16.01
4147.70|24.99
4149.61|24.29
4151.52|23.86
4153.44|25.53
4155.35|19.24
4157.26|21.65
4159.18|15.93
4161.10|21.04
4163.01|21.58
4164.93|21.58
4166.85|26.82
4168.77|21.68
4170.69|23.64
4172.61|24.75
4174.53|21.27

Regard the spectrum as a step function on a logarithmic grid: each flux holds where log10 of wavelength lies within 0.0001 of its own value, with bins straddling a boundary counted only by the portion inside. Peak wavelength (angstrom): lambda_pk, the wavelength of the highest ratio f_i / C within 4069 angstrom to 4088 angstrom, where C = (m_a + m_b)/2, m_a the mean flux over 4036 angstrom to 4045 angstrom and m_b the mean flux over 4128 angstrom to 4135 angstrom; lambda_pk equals 4075.75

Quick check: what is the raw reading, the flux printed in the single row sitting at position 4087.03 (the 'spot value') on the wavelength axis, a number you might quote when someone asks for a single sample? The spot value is 24.26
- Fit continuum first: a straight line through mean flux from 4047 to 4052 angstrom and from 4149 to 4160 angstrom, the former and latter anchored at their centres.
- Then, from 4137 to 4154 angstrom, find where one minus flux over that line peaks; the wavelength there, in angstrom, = 4145.79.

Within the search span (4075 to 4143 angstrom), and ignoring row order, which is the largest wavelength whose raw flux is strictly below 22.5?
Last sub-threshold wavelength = 4134.35 angstrom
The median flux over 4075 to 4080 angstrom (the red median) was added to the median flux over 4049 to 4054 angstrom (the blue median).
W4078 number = 48.7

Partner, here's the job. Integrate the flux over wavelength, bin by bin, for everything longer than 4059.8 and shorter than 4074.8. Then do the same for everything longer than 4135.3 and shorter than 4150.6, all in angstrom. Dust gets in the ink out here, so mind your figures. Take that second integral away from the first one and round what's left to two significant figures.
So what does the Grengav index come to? -28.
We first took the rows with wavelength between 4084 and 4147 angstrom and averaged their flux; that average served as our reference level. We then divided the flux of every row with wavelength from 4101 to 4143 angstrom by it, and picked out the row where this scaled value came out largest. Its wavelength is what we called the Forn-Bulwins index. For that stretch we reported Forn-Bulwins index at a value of 4141.98 angstrom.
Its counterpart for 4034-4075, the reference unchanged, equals 4047.69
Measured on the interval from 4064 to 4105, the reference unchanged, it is 4090.79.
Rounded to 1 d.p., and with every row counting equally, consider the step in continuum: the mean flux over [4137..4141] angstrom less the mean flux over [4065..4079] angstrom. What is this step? 1.8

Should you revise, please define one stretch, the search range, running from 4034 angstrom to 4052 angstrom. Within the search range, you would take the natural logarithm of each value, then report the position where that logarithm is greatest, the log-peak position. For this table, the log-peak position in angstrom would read 4047.69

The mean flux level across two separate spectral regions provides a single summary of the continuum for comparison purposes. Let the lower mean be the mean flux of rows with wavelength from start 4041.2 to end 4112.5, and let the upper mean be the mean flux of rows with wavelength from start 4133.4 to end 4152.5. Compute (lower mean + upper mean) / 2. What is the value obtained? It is 23.6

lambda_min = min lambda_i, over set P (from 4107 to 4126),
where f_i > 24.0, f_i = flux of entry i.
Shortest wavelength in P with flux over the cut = 4109.68 angstrom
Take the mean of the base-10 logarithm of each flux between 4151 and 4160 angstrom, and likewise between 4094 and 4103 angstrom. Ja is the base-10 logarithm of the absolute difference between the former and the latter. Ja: -1.34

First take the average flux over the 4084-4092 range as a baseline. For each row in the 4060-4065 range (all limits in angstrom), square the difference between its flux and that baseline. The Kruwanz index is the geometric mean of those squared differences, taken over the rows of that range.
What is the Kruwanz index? 1.3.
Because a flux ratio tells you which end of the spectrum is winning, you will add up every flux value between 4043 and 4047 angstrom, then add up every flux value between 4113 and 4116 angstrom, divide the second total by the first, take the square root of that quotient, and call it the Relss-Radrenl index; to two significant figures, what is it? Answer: 0.95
